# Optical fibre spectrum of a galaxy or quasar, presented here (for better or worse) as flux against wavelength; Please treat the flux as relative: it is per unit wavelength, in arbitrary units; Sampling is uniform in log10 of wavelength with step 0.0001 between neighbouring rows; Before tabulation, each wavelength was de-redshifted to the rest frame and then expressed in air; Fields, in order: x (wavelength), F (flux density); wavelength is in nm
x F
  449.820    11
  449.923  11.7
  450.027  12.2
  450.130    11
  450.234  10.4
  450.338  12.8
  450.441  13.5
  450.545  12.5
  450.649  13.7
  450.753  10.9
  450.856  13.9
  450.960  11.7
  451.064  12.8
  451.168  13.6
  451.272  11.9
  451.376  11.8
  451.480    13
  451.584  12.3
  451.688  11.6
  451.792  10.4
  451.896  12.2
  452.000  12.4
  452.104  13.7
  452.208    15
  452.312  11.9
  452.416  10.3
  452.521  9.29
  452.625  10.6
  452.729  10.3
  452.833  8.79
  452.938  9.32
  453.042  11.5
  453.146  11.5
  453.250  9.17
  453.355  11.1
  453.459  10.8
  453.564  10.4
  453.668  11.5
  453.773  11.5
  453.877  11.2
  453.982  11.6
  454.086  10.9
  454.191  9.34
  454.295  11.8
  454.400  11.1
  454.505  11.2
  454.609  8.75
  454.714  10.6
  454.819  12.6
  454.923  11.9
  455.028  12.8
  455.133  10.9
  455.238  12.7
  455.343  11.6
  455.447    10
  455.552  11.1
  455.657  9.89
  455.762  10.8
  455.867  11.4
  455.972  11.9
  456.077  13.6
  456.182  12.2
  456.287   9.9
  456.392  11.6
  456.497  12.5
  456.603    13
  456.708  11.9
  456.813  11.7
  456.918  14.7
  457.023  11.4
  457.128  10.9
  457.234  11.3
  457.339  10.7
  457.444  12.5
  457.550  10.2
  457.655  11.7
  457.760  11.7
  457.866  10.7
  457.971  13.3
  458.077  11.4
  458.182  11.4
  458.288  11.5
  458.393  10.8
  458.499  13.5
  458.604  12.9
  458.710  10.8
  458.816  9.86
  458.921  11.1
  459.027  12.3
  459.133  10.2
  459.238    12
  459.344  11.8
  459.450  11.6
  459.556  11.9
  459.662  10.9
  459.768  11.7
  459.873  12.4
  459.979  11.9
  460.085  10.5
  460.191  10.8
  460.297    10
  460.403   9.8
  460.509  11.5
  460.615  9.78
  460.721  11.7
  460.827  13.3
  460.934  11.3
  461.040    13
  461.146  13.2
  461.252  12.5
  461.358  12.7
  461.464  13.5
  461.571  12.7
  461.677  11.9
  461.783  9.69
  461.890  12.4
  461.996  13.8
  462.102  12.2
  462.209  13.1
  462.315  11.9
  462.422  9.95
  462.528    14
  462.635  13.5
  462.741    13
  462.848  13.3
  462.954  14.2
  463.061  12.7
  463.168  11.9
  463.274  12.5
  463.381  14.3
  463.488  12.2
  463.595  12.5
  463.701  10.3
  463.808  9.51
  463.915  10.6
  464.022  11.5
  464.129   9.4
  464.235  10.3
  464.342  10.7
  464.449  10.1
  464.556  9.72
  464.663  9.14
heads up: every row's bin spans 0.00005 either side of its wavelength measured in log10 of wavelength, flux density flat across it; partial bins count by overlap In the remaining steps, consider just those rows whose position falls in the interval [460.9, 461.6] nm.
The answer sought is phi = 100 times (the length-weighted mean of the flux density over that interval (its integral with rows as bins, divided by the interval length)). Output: 1274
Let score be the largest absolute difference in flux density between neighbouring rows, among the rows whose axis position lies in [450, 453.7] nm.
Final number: 3.1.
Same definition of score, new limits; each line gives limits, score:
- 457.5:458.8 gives 2.7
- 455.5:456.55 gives 2.3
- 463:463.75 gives 2.2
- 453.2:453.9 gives 1.9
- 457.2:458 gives 2.6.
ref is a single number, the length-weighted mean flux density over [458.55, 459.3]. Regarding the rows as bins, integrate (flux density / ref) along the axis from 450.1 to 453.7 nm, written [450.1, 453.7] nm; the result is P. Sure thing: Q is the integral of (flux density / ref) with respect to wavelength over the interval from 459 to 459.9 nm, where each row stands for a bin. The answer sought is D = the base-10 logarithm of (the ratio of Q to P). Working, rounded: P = 3.7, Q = 0.9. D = -0.6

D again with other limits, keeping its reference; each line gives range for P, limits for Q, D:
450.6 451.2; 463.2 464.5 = 0.3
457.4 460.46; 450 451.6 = -0.2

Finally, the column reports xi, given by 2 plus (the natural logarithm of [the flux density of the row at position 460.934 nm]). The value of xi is 4.42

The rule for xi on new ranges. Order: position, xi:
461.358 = 4.54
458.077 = 4.43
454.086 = 4.39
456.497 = 4.53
